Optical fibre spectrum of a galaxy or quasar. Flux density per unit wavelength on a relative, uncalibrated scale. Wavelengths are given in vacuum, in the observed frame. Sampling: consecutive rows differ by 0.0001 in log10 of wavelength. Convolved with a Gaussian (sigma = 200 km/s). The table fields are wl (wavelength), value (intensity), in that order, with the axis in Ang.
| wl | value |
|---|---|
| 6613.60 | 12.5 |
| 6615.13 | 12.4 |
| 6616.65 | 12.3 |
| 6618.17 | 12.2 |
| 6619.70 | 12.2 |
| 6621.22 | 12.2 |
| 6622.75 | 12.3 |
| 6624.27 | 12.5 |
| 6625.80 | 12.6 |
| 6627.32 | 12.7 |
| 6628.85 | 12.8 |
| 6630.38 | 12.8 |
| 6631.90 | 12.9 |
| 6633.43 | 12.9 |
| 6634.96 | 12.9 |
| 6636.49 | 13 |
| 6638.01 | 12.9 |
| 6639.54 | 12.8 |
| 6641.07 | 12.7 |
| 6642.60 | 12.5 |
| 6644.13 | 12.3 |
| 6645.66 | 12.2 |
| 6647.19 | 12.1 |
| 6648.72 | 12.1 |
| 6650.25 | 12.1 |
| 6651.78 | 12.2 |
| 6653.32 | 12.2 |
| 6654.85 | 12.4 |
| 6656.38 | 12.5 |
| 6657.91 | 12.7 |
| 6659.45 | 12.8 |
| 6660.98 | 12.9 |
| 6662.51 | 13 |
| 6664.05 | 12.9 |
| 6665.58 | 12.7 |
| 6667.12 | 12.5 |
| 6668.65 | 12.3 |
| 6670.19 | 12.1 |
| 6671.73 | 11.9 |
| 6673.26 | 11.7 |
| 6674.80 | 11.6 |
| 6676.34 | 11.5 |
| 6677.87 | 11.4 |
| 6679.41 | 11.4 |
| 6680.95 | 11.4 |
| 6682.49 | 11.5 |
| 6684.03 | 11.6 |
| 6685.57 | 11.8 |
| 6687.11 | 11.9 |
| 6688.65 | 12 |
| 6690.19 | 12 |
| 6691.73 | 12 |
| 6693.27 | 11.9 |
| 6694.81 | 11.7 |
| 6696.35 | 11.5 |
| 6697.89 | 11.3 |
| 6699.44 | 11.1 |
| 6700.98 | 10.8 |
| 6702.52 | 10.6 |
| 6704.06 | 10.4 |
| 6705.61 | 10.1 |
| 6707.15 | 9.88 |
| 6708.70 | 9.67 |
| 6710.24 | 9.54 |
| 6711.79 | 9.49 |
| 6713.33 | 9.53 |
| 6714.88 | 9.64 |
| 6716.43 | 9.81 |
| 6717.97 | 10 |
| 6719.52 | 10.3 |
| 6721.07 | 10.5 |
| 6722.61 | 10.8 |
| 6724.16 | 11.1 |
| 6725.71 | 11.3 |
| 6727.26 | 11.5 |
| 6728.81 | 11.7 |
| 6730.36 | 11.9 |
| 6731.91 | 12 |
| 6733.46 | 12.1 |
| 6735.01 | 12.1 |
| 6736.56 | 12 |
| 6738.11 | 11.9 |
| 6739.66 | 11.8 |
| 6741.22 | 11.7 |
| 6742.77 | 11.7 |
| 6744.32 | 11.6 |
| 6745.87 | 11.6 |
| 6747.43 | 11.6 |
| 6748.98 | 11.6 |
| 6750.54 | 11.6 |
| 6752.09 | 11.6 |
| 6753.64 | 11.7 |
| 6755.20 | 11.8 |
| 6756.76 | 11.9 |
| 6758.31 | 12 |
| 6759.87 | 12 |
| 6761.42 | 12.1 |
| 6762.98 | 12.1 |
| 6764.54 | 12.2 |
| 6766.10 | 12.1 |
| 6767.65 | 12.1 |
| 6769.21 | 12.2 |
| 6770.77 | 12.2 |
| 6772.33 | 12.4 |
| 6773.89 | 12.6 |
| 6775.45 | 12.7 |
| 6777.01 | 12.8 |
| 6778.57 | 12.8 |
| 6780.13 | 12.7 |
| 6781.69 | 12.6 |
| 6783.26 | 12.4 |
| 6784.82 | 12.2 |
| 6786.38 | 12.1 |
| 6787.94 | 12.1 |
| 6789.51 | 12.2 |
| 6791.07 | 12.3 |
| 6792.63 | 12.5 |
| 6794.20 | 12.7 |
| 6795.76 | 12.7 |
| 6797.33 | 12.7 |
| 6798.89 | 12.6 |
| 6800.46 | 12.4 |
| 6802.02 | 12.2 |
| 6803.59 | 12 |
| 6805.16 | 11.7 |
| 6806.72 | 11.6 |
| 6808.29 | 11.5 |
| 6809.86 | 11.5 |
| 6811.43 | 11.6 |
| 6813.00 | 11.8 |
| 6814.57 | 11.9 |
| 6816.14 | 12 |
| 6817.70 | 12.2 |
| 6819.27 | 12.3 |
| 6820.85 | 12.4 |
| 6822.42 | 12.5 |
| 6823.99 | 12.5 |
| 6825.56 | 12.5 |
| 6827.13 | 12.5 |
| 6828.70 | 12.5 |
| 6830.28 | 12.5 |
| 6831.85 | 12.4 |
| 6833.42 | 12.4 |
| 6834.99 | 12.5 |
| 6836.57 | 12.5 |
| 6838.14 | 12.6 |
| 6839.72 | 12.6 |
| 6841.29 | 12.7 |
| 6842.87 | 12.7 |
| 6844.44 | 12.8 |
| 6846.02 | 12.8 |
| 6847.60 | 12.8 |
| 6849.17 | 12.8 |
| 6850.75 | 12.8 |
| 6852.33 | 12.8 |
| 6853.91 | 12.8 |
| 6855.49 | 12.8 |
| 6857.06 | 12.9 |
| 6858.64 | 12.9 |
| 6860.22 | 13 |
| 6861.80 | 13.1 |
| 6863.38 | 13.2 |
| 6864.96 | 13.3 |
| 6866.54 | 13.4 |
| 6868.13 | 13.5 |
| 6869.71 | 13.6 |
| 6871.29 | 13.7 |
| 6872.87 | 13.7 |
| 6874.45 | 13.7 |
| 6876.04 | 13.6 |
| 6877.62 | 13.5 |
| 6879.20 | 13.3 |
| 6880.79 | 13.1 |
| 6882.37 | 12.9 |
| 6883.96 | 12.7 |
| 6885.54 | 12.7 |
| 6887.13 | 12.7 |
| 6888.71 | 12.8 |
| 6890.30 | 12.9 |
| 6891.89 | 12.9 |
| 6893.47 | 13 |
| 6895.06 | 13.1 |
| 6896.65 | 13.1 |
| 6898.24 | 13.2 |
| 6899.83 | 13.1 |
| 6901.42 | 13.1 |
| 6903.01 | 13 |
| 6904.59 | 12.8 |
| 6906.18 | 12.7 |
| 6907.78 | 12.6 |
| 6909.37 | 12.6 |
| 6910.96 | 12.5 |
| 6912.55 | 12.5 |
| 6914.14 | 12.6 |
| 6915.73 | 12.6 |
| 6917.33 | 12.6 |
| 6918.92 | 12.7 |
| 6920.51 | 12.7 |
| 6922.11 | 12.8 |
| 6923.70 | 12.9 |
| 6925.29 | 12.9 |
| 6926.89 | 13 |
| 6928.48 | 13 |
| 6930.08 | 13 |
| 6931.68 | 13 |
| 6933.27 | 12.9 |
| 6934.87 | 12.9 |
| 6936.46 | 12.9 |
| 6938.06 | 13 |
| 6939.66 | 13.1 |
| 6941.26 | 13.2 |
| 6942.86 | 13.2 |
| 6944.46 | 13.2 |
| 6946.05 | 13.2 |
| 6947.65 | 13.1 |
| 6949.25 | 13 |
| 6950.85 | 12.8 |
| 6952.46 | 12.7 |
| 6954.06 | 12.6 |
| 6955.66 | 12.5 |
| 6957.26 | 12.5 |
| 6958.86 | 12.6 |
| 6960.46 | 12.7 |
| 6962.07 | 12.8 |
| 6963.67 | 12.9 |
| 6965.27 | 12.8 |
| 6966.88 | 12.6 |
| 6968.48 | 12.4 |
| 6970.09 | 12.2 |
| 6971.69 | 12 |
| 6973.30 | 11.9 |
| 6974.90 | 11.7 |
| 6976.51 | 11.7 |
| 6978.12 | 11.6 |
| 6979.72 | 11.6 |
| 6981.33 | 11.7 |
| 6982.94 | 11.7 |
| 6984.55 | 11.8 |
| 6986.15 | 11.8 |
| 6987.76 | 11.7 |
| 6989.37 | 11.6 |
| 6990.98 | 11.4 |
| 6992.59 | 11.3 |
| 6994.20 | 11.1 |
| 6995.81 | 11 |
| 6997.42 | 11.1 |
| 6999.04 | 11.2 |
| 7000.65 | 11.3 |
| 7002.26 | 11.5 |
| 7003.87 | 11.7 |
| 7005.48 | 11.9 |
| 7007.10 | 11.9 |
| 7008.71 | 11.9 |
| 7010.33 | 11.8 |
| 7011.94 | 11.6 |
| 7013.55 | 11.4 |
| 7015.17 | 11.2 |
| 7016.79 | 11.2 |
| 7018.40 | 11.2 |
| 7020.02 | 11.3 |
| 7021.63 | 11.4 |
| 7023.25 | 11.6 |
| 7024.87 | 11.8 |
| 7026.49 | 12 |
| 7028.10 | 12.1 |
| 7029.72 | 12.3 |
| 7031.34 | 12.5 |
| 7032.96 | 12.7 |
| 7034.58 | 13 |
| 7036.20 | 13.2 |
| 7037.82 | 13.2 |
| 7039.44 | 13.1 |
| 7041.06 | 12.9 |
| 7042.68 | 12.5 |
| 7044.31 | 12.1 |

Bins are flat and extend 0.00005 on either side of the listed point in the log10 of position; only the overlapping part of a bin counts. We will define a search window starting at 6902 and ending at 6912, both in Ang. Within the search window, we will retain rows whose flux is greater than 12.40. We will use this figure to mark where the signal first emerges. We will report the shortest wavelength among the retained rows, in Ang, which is 6903.01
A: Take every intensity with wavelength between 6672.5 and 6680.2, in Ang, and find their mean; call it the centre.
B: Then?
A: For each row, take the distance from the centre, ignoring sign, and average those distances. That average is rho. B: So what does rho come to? 0.10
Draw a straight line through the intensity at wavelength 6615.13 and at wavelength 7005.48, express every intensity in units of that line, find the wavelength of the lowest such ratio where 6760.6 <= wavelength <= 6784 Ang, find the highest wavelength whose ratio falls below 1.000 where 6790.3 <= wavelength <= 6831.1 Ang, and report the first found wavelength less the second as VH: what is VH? -54.7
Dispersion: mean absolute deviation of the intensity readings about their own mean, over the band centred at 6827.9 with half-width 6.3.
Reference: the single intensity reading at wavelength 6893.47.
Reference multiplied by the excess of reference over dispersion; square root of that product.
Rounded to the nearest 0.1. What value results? 13.0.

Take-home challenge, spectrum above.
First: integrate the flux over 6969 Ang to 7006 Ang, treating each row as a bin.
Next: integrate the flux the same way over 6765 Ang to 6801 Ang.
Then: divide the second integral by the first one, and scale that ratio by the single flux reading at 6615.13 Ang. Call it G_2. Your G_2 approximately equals 12.9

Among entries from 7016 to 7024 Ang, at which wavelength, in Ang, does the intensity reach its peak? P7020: 7023.25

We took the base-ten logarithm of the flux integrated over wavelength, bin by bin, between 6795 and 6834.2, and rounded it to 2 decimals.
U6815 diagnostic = 2.68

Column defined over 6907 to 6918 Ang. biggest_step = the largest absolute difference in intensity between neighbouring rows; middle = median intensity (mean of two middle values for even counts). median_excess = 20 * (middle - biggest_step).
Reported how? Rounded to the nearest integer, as 250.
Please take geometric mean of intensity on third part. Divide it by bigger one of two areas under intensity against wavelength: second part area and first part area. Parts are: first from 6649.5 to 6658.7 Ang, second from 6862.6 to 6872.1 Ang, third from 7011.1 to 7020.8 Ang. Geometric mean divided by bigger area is 0.089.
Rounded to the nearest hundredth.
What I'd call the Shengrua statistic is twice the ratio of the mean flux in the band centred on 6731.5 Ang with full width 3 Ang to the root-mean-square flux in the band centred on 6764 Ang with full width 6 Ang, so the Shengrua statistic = 1.97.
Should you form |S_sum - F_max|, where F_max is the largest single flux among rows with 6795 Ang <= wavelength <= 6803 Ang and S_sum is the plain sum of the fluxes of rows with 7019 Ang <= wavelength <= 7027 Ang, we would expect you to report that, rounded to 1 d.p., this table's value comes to 45.4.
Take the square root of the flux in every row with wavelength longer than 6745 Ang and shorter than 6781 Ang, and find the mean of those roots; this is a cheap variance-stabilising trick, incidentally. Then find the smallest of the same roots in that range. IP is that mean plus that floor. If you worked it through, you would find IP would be 6.88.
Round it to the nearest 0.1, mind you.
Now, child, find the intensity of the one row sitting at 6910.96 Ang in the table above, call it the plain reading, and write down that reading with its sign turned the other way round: -12.5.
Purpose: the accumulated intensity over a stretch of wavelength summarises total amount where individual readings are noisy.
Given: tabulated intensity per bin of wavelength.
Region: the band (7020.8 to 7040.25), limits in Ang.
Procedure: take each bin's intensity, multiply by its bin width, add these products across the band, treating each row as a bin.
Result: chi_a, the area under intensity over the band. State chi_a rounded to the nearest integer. 241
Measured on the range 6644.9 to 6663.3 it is 229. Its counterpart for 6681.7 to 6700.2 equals 216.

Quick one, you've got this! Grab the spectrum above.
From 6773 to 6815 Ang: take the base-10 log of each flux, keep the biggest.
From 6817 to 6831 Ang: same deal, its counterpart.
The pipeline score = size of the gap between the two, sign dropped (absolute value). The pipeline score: 0.010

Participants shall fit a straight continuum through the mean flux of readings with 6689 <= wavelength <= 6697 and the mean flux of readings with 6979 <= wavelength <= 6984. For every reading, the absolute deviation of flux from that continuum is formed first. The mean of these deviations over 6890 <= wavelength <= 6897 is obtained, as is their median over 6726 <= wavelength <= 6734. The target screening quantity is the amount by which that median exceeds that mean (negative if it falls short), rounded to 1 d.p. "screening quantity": -1.1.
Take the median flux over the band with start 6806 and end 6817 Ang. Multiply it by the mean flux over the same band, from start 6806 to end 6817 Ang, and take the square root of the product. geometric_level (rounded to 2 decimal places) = 11.65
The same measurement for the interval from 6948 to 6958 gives 12.67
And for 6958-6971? 12.64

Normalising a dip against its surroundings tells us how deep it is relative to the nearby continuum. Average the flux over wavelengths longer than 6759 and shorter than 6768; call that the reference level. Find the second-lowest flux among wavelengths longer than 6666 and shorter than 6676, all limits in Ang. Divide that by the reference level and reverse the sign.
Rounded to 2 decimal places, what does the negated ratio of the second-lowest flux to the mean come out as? -0.97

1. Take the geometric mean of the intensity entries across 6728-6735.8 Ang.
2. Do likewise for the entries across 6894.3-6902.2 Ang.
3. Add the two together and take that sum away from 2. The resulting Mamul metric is -23.1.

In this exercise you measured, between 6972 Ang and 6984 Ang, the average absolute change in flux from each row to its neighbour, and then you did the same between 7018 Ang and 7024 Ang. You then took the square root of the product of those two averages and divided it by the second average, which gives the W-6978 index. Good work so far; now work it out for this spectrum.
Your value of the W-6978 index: 0.7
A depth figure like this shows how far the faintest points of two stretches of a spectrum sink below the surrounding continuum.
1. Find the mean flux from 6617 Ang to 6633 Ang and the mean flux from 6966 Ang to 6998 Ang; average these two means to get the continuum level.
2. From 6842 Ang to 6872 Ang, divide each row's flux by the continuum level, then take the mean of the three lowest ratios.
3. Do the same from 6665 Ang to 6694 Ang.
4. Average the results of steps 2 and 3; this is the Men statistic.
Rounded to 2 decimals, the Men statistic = 1.00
